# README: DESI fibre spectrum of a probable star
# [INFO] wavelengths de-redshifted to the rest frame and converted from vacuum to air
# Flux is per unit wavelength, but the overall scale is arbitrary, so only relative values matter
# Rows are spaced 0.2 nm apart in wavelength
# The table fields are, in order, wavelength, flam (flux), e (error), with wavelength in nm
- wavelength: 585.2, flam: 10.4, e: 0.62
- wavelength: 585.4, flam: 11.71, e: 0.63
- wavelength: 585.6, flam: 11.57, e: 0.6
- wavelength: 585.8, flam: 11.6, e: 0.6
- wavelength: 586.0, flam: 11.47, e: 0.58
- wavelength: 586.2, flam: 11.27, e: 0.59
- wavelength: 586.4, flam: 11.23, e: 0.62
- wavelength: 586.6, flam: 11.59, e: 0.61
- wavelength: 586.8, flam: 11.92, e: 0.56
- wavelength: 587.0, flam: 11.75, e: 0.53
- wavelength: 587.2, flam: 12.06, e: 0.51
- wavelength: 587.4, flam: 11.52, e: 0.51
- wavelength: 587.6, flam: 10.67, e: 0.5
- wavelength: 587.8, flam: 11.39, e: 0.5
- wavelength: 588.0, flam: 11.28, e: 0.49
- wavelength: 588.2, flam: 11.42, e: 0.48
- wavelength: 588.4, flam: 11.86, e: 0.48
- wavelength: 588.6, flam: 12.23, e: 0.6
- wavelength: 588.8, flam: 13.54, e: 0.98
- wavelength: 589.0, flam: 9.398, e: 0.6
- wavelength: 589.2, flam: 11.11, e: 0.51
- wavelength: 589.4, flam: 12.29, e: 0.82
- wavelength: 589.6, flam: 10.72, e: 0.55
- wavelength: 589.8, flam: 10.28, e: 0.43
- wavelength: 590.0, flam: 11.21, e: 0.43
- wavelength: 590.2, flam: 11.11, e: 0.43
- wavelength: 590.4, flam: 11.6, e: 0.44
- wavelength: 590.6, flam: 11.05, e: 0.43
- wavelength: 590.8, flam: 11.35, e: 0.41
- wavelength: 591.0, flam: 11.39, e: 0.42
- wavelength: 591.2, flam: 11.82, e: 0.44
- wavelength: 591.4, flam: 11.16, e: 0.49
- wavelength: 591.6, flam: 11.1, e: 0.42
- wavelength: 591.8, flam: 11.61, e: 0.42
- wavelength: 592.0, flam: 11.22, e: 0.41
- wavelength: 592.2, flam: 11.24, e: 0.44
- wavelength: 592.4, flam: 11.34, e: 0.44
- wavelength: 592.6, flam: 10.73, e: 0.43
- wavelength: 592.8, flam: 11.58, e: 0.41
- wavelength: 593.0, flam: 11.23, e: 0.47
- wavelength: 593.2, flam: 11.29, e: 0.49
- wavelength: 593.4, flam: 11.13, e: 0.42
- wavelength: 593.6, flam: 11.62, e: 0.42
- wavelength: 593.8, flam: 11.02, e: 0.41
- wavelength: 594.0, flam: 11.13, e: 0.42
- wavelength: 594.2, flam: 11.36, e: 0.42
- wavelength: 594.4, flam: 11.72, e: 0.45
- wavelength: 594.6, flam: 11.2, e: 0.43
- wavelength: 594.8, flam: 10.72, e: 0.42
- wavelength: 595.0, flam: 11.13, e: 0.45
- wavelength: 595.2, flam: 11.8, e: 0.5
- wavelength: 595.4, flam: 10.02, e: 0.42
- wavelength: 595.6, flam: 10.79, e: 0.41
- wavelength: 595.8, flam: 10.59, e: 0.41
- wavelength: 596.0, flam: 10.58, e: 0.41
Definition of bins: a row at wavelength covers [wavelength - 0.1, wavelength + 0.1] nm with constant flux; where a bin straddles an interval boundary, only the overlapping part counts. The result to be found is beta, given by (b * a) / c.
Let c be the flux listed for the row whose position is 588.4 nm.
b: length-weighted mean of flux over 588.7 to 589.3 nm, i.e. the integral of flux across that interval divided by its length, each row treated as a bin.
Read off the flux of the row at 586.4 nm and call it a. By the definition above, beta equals 10.7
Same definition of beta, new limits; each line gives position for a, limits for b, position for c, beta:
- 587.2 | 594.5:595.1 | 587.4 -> 11.5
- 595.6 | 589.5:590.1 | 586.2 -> 10.3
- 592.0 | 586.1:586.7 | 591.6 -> 11.5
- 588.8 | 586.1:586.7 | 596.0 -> 14.5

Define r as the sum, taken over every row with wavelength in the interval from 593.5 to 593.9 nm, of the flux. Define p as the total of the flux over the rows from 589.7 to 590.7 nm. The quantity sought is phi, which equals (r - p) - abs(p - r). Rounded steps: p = 55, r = 23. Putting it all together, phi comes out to -65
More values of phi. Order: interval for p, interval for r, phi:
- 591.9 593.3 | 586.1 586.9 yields -65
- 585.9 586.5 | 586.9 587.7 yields 0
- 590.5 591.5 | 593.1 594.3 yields 0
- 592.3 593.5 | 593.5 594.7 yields 0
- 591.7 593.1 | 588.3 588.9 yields -83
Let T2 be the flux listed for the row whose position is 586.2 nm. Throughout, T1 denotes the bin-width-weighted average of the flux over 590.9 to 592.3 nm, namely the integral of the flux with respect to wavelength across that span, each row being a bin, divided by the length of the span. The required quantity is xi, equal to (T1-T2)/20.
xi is 0.00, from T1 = 11.4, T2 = 11.27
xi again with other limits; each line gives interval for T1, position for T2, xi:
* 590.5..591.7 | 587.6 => 0.03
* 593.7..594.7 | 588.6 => -0.05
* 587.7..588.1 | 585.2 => 0.05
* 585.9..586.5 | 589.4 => -0.05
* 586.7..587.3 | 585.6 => 0.02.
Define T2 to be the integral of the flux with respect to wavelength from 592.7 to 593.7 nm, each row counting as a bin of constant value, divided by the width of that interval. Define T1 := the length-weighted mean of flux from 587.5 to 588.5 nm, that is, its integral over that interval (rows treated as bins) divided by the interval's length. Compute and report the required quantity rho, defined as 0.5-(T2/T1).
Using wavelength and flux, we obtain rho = -0.504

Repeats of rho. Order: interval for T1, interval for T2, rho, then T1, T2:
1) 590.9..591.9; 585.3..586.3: -0.509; 11.4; 11.5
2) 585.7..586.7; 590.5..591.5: -0.493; 11.4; 11.4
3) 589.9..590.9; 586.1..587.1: -0.526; 11.3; 11.6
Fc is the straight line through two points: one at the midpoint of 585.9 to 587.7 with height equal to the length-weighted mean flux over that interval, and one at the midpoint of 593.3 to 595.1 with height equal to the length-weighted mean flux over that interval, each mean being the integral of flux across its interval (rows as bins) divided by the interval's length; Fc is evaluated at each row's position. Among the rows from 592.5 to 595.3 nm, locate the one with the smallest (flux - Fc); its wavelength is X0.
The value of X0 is 592.6 nm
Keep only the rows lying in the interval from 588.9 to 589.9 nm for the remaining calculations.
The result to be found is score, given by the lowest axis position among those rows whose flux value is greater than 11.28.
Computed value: 589.4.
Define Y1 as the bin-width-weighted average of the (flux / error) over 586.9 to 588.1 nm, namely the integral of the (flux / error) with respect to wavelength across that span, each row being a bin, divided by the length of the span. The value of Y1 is 23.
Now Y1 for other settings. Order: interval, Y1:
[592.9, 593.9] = 26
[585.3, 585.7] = 19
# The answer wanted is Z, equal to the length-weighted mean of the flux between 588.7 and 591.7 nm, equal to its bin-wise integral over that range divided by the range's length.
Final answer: 11.3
